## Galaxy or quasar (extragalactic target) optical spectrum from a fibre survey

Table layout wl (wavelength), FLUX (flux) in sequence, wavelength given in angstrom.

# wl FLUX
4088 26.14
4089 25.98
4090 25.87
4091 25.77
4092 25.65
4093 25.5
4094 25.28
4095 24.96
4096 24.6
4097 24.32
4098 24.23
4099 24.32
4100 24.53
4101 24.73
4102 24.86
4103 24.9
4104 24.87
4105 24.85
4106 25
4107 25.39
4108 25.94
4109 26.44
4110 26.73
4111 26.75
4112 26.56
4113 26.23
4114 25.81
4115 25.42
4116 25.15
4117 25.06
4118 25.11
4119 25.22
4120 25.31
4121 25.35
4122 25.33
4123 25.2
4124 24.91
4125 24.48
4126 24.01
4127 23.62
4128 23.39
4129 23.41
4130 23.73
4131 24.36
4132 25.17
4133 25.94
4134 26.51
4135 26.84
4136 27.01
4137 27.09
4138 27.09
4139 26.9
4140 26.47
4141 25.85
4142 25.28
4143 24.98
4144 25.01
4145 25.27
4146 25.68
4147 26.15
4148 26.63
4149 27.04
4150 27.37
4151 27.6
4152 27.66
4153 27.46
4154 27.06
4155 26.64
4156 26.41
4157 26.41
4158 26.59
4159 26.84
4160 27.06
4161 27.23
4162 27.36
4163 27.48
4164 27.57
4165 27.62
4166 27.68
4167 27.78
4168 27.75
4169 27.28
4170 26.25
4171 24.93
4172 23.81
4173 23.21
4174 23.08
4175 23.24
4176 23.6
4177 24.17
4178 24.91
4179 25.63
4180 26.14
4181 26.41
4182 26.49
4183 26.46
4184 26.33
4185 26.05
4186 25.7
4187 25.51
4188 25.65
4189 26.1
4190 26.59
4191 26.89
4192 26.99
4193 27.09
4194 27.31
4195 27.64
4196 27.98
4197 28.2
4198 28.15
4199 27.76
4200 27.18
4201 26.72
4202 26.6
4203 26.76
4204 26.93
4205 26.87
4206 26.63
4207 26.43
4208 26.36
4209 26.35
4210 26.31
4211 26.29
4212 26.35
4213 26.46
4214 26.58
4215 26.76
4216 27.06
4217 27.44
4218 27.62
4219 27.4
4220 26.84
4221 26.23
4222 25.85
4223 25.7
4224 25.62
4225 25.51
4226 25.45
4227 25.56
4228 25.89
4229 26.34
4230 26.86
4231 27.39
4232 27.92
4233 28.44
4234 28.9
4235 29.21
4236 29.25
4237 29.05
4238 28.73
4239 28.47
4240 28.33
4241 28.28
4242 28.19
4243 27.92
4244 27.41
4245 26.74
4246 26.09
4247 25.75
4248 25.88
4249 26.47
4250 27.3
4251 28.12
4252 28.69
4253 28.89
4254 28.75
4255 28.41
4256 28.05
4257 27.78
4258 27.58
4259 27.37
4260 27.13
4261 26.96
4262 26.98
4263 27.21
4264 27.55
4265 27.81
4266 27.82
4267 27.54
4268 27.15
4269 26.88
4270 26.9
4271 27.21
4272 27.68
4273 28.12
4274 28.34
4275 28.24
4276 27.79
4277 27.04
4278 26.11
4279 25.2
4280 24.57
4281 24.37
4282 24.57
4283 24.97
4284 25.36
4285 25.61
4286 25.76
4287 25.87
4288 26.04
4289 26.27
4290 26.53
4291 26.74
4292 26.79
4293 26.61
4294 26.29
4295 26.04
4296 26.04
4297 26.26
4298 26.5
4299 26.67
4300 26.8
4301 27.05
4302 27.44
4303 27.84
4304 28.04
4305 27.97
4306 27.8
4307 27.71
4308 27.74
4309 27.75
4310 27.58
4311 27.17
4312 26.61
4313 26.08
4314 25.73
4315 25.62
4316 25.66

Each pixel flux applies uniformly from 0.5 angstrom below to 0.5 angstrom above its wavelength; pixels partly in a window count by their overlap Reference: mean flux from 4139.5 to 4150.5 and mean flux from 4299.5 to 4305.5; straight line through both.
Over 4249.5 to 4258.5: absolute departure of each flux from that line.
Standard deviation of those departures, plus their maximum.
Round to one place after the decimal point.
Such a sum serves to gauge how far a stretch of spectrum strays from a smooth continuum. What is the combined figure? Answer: 2.4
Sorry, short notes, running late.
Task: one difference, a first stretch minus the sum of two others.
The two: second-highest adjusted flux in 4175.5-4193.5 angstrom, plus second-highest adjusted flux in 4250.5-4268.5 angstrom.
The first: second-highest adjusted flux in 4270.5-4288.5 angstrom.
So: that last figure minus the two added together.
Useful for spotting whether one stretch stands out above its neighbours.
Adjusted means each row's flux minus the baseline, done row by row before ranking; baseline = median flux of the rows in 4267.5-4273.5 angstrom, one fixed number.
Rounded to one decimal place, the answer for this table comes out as -0.3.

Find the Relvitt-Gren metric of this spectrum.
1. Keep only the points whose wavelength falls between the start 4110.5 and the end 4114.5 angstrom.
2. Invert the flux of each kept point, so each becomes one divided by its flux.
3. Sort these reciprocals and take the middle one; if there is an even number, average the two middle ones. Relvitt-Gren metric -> 0.0379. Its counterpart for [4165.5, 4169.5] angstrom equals 0.0361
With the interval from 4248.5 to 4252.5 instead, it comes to 0.0361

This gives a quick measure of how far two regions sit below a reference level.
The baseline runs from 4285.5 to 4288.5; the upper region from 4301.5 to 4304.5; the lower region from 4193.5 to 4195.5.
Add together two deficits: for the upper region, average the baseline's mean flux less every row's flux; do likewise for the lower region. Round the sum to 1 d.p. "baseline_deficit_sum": -3.5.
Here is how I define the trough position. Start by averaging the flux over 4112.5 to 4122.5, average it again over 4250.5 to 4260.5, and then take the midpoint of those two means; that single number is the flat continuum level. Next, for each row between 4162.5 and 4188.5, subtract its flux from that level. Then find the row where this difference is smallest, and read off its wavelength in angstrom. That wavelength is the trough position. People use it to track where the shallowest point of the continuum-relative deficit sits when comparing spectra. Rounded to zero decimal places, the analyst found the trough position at 4167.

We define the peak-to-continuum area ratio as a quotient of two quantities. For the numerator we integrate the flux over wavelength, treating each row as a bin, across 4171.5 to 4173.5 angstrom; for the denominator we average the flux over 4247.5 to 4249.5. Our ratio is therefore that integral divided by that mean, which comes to 1.80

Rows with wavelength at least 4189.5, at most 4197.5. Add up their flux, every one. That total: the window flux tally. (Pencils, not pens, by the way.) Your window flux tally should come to 219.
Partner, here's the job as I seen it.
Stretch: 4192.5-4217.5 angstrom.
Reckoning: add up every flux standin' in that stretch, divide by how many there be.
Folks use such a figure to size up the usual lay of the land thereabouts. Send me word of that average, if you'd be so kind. 27.0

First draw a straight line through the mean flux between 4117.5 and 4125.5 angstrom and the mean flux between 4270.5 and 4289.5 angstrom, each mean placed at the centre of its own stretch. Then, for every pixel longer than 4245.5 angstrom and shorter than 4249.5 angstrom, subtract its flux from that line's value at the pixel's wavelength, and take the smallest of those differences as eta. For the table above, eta -0.4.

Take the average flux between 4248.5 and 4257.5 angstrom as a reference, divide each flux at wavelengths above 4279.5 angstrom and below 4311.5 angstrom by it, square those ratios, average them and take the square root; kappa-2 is 0.946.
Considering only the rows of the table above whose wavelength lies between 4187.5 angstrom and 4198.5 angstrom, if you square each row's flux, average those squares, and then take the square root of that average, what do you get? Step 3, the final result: 27.16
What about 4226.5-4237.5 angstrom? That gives 27.74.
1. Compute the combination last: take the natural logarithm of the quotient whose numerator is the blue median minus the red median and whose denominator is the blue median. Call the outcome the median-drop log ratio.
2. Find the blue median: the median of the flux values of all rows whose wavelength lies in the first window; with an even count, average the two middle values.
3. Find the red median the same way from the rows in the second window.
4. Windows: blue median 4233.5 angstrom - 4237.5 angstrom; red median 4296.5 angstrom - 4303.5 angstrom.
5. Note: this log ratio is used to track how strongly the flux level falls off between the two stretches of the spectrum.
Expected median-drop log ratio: -2.5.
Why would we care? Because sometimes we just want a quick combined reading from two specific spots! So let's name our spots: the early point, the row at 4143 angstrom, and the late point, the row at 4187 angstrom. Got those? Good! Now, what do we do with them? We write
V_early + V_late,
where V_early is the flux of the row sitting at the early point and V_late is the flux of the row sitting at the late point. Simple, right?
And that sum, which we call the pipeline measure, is 50.5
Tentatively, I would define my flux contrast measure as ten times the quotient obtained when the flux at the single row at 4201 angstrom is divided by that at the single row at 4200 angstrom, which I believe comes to 9.8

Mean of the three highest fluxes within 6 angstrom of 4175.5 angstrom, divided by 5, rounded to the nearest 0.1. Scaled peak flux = 5.3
